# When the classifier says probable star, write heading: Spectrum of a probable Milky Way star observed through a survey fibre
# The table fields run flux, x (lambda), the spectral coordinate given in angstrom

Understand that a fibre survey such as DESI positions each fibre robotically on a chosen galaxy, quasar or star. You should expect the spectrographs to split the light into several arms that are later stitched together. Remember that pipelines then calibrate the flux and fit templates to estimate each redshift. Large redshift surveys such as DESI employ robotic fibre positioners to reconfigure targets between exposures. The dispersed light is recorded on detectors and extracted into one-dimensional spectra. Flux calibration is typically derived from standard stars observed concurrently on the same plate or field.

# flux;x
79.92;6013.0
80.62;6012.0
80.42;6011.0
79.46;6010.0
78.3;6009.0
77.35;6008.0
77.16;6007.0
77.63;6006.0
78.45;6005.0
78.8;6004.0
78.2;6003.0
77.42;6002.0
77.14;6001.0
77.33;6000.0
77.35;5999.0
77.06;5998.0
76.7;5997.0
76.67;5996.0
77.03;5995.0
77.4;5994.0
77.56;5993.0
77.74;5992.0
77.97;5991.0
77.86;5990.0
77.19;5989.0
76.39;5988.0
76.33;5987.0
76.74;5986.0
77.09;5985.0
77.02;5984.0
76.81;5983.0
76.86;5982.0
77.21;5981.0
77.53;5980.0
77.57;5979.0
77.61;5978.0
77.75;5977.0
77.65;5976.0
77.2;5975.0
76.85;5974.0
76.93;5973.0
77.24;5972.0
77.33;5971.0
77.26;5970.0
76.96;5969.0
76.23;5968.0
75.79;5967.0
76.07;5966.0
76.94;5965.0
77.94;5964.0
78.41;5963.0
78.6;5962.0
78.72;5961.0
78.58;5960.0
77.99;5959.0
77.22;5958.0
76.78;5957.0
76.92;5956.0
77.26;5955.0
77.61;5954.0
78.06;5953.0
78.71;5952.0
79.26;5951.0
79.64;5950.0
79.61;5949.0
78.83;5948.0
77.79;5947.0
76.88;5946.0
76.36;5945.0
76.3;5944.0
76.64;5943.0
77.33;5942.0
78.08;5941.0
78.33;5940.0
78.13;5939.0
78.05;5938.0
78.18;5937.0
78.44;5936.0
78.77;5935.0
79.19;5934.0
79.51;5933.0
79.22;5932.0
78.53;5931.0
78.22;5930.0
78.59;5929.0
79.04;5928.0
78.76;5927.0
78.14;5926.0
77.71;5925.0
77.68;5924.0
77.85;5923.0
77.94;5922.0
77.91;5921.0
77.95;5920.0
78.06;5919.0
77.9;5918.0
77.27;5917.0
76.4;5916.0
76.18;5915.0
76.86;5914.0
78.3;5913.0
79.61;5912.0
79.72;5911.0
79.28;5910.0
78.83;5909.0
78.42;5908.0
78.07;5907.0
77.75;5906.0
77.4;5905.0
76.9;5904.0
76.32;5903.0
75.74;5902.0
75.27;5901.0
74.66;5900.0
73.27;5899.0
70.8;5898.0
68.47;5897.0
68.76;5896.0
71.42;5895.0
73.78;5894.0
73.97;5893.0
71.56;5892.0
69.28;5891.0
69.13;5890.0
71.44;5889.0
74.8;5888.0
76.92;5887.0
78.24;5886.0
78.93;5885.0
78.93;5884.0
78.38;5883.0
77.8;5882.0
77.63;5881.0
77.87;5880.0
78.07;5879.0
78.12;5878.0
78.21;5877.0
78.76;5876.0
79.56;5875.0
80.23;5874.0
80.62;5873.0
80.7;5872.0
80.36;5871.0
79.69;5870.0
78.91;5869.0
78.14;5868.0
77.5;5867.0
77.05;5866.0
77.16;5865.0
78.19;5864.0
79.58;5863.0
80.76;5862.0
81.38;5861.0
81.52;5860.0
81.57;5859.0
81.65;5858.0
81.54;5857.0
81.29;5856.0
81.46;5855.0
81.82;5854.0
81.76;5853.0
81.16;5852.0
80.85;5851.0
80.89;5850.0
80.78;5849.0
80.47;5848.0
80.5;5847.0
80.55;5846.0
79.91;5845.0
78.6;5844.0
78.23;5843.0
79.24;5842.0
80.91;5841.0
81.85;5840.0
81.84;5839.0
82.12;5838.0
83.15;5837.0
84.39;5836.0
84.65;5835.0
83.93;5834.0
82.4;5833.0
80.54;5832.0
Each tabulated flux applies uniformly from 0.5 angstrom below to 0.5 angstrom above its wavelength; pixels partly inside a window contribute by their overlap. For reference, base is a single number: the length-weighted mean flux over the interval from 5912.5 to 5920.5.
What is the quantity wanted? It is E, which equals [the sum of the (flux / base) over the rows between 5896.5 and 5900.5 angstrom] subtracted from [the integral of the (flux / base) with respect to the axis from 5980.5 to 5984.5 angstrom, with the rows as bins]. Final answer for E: 0.27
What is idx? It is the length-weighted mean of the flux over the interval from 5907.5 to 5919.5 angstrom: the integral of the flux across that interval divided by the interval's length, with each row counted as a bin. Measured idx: 78.1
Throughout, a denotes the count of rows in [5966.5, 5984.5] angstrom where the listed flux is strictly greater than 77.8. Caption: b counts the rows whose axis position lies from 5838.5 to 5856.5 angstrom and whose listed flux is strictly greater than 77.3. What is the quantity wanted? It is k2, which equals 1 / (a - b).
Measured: -0.06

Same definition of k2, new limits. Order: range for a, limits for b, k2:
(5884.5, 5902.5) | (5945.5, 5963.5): -0.09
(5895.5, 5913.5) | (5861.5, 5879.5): -0.11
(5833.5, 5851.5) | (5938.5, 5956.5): 0.17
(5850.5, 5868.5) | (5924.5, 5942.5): -0.33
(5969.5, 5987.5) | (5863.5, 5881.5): -0.06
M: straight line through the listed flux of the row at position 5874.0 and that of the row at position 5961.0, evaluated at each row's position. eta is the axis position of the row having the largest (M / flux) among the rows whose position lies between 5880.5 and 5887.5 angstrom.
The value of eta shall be 5887.0 angstrom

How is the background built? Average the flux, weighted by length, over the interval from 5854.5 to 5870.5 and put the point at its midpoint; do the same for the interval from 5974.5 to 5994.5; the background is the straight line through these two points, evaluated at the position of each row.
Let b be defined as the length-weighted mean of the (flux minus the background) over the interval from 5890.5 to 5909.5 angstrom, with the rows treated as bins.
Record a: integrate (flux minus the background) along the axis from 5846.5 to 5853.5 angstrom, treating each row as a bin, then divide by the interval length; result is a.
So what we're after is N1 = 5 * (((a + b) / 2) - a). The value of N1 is -14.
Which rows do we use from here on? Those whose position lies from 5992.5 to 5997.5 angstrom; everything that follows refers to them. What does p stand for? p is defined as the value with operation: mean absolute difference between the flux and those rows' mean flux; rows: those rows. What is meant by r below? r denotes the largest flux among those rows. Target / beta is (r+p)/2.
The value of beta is 38.9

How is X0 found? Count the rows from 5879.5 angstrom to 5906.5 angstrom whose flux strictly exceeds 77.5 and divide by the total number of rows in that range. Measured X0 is 0.30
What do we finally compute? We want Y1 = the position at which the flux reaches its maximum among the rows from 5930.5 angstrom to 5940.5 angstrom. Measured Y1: 5933.0 angstrom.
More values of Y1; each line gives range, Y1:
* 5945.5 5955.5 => 5950.0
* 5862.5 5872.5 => 5872.0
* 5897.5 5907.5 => 5907.0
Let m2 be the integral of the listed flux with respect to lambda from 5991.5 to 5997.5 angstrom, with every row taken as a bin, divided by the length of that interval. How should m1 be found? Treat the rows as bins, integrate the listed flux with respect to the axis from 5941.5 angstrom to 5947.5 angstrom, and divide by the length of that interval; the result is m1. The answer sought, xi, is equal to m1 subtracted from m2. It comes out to 0.3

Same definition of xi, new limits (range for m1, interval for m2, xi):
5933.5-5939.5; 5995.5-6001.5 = -1.4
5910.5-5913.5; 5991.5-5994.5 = -1.6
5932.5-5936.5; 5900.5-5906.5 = -2.4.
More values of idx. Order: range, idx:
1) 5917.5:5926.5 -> 77.9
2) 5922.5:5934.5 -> 78.5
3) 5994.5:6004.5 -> 77.4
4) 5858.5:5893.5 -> 77.7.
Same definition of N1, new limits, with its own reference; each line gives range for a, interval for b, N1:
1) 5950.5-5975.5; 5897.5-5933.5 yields -2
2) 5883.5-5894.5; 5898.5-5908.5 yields 6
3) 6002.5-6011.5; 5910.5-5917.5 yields -7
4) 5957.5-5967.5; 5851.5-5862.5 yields 4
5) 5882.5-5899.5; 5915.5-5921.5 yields 12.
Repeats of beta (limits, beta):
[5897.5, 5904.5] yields 39.2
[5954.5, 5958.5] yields 38.7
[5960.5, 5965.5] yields 39.6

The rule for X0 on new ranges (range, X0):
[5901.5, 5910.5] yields 0.56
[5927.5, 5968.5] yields 0.68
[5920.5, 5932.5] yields 1.00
